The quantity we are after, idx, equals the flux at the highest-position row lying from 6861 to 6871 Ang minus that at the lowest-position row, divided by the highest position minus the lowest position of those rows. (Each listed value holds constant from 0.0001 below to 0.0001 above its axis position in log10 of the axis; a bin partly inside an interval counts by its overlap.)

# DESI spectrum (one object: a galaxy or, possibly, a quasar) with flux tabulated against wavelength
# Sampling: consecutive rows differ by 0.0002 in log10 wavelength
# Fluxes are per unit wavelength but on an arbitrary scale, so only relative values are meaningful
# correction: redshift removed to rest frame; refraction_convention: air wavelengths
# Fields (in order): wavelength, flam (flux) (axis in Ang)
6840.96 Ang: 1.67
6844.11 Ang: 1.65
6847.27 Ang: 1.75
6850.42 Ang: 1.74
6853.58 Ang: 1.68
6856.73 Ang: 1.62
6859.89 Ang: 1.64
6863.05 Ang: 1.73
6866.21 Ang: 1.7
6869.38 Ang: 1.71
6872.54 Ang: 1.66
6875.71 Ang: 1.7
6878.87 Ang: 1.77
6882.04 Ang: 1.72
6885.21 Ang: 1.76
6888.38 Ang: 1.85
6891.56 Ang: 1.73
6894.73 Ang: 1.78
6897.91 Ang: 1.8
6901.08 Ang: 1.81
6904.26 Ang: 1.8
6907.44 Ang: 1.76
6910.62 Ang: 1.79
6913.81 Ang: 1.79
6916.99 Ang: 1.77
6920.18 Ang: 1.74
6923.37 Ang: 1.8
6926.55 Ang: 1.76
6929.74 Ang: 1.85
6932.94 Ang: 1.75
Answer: -0.0032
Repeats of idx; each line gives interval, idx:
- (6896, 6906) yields 0.0000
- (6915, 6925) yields 0.0047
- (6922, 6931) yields 0.0078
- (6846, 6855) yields -0.0111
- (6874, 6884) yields 0.0032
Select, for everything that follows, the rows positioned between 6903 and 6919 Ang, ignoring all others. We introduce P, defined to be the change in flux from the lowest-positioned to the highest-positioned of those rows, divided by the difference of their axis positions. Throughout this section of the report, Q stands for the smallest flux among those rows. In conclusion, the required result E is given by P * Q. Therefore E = -0.004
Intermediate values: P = -0.002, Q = 1.76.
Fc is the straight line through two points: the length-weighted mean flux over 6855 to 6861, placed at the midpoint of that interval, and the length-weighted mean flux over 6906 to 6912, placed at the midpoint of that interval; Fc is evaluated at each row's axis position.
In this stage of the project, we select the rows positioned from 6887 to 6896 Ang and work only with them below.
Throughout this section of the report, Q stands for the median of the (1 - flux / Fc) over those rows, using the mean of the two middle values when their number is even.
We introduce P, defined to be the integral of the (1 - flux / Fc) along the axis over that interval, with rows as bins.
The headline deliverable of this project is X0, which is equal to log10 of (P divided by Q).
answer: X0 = 1.08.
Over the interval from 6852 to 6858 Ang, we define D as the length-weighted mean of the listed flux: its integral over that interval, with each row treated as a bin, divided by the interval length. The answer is 1.65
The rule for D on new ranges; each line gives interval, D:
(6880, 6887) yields 1.75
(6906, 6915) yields 1.78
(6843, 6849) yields 1.70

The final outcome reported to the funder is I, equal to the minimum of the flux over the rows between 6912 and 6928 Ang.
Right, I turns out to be 1.74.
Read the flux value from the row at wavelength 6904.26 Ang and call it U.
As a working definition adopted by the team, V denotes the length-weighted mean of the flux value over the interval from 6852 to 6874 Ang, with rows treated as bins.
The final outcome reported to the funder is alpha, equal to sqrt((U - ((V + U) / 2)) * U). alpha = 0.332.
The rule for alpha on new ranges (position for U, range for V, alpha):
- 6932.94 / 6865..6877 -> 0.227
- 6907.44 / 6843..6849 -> 0.222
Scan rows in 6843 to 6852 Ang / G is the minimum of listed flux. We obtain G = 1.65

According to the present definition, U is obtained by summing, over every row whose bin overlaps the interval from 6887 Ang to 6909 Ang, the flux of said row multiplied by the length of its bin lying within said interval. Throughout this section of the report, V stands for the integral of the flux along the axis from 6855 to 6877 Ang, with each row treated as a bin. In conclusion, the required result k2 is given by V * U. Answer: 1455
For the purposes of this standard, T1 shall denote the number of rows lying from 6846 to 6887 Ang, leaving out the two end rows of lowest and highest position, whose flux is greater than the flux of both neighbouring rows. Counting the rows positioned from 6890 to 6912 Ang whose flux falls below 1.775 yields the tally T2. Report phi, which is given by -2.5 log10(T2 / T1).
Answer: 0.4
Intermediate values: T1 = 3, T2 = 2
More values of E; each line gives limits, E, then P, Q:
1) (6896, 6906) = 0.000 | 0.000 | 1.8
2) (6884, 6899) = 0.005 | 0.003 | 1.73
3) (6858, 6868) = 0.016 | 0.009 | 1.64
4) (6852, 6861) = -0.010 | -0.006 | 1.62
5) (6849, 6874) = -0.006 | -0.004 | 1.62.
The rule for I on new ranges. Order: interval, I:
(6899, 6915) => 1.76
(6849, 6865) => 1.62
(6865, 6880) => 1.66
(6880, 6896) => 1.72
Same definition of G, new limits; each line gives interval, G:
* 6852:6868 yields 1.62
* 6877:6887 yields 1.72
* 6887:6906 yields 1.73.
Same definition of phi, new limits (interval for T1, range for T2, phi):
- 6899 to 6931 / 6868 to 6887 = -1.9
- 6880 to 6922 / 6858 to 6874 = -1.0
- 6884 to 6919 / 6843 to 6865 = -1.4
